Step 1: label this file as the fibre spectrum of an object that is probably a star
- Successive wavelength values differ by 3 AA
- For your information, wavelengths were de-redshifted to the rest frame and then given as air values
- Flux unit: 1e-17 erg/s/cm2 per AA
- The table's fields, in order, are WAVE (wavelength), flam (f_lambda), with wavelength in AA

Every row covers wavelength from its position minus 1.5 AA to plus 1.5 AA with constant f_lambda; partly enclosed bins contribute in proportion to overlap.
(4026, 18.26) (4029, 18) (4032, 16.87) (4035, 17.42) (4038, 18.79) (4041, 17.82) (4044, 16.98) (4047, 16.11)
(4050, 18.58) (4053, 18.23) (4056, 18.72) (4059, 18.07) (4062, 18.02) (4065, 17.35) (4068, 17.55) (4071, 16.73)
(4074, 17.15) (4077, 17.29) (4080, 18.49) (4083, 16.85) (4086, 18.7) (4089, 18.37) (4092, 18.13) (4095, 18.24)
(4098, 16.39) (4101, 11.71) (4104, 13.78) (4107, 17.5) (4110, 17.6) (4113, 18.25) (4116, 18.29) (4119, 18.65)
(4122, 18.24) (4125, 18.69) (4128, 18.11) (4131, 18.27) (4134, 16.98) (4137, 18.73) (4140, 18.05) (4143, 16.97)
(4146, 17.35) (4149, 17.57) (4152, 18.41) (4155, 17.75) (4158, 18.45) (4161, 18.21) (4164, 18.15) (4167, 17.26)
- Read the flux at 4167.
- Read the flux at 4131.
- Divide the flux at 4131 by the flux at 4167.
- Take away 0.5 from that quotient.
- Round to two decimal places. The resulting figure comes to 0.56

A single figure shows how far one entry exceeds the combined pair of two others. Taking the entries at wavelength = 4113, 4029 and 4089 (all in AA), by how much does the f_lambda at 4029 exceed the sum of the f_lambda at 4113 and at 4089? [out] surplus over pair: -18.6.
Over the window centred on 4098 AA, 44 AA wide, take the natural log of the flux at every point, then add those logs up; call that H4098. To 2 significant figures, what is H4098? 43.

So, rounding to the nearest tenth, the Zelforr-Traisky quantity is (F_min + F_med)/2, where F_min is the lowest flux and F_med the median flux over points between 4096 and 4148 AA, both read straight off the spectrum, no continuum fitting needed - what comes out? 14.9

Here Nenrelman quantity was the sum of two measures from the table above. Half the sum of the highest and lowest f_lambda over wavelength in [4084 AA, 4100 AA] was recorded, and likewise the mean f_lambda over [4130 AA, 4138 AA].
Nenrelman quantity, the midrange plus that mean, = 35.5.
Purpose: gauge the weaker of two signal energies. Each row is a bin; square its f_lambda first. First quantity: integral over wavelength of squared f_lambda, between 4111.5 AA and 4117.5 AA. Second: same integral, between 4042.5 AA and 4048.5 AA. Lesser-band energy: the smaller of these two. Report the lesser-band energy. 1644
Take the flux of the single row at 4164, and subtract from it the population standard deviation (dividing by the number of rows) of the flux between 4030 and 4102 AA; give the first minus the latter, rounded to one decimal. 16.7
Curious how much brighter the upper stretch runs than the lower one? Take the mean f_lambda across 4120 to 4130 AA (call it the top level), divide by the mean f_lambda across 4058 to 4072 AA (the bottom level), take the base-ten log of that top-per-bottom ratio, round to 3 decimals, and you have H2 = 0.019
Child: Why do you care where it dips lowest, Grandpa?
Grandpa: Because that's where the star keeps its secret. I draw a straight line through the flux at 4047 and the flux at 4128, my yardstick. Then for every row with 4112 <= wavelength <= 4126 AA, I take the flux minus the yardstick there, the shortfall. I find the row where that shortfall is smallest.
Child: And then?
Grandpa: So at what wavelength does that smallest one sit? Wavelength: 4122 AA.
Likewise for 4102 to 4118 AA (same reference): 4104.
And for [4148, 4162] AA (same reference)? 4149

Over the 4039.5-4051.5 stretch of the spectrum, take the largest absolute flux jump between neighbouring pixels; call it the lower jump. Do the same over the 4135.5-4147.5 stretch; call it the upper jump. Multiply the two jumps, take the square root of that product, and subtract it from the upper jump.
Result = -0.6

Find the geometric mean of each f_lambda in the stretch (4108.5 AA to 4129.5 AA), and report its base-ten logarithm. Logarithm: 1.26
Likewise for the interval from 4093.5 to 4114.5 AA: 1.20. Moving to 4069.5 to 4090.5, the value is 1.25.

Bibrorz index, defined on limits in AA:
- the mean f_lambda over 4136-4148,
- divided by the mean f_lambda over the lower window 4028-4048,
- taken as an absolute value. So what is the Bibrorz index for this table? 1.02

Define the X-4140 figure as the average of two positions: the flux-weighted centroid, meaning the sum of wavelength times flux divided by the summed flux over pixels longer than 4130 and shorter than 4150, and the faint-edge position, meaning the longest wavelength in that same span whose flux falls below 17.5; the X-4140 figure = 4143.0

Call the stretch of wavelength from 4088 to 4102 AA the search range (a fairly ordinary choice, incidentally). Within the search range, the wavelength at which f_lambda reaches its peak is 4089 AA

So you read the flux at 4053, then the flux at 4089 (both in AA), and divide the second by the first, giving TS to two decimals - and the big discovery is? 1.01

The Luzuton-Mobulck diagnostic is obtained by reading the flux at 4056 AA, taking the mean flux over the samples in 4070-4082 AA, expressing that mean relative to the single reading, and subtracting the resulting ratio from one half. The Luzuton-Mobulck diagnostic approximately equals -0.43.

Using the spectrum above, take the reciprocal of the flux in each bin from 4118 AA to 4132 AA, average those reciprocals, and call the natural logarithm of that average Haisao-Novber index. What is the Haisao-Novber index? -2.91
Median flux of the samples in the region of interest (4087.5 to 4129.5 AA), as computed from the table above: 18.2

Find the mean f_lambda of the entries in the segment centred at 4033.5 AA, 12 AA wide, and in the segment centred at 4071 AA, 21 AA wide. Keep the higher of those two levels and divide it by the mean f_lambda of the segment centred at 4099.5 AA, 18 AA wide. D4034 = 1.11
